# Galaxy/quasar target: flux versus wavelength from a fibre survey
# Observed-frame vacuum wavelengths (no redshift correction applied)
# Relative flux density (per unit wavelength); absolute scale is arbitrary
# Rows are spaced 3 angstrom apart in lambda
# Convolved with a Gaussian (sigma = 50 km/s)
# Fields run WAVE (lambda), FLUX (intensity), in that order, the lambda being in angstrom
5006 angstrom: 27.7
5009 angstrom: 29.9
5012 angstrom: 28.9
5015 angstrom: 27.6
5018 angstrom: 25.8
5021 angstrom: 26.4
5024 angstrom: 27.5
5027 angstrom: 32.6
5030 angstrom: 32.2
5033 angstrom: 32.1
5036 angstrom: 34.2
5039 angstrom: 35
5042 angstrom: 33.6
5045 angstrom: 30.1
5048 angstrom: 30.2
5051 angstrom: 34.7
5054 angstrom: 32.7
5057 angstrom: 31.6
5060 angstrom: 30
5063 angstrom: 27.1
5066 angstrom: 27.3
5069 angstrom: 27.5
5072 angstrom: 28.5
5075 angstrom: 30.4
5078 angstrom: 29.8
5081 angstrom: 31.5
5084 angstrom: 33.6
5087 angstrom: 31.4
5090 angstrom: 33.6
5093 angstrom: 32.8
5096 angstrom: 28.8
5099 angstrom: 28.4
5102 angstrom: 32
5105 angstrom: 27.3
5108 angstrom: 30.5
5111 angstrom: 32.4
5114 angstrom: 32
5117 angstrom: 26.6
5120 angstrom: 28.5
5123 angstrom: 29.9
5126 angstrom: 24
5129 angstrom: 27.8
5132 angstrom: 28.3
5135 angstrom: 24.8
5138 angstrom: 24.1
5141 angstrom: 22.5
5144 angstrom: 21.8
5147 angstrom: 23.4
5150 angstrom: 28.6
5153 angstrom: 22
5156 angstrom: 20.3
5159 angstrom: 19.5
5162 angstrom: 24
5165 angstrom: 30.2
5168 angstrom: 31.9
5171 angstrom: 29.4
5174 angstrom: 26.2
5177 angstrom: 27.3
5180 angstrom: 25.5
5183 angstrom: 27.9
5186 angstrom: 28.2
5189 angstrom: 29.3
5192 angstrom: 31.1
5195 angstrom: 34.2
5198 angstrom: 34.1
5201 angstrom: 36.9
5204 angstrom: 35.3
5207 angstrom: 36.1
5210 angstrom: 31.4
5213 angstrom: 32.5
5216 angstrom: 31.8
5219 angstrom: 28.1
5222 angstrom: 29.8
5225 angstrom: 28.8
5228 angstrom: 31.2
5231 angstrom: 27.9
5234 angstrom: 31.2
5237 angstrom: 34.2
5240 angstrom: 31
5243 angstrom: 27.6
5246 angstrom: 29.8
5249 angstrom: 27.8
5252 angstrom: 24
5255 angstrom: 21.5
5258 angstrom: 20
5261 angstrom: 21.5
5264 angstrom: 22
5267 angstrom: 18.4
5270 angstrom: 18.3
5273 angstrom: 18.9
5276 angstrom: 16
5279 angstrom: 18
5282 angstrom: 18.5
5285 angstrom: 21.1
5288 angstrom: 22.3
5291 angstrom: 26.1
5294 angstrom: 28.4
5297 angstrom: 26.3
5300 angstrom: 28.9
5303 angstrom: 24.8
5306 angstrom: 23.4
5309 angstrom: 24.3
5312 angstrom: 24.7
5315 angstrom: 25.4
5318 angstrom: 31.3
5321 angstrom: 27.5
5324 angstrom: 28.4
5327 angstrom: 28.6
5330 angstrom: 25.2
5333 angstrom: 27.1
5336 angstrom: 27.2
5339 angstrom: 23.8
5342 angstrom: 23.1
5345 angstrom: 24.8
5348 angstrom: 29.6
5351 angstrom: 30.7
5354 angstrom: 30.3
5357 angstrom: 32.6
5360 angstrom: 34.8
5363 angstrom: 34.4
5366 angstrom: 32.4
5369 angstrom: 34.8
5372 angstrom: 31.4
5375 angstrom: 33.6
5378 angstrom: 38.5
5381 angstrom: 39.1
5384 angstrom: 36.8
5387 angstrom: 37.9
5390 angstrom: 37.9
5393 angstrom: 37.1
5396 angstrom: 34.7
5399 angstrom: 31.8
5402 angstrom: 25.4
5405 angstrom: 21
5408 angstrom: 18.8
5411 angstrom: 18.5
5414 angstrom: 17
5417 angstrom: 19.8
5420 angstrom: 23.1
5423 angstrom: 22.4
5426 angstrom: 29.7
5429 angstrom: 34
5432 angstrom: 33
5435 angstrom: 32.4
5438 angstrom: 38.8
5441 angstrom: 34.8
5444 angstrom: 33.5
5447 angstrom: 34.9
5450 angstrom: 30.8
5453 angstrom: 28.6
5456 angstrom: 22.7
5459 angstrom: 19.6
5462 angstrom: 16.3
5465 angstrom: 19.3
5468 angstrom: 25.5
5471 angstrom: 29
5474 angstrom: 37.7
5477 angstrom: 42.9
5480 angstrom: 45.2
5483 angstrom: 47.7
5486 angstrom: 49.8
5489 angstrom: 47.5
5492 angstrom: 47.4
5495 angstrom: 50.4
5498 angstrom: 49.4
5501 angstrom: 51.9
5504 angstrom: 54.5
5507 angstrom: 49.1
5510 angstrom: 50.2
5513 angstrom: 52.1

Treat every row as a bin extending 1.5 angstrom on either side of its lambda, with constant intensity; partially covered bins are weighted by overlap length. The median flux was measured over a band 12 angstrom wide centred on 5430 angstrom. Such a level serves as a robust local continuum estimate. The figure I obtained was 32.7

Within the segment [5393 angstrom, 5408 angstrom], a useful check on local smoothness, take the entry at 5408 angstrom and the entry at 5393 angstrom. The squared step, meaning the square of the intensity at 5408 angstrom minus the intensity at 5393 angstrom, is 335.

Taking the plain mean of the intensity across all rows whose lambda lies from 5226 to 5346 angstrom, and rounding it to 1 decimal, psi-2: 25.0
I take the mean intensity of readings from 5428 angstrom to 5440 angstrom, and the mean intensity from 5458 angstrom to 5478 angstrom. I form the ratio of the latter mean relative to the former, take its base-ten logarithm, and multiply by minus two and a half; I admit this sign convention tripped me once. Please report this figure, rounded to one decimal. 0.3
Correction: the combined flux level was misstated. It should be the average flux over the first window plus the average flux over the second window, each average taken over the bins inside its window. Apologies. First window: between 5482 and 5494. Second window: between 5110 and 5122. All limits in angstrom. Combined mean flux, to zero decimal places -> 78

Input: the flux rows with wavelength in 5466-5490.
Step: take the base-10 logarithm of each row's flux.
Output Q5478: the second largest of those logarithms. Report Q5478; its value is 1.68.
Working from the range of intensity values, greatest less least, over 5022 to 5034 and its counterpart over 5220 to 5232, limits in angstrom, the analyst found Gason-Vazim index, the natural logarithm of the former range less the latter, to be 0.6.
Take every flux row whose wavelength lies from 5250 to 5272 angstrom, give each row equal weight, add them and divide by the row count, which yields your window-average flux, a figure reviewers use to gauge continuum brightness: 21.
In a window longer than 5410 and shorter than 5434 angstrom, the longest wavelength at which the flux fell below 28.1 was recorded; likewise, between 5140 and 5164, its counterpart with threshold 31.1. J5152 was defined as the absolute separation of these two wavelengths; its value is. 261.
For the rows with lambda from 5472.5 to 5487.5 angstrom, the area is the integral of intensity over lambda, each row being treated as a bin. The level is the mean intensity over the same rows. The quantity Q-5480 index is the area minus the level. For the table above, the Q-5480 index 625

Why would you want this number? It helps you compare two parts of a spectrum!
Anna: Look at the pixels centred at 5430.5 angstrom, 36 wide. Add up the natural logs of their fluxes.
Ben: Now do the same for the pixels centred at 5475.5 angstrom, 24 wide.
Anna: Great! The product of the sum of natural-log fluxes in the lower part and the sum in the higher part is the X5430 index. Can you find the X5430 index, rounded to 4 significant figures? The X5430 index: 1148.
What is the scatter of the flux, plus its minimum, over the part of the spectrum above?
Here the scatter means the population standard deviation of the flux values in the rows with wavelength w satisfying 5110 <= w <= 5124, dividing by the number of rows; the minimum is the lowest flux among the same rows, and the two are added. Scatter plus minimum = 28.8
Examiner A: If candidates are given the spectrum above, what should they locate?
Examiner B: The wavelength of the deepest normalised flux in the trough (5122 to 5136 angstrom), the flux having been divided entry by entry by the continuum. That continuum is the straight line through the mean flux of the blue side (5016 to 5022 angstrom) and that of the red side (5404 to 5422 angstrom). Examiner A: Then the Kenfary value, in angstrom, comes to 5126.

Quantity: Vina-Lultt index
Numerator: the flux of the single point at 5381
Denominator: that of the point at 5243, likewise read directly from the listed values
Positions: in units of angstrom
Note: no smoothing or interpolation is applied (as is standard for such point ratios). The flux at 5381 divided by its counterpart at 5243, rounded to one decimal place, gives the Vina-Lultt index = 1.4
